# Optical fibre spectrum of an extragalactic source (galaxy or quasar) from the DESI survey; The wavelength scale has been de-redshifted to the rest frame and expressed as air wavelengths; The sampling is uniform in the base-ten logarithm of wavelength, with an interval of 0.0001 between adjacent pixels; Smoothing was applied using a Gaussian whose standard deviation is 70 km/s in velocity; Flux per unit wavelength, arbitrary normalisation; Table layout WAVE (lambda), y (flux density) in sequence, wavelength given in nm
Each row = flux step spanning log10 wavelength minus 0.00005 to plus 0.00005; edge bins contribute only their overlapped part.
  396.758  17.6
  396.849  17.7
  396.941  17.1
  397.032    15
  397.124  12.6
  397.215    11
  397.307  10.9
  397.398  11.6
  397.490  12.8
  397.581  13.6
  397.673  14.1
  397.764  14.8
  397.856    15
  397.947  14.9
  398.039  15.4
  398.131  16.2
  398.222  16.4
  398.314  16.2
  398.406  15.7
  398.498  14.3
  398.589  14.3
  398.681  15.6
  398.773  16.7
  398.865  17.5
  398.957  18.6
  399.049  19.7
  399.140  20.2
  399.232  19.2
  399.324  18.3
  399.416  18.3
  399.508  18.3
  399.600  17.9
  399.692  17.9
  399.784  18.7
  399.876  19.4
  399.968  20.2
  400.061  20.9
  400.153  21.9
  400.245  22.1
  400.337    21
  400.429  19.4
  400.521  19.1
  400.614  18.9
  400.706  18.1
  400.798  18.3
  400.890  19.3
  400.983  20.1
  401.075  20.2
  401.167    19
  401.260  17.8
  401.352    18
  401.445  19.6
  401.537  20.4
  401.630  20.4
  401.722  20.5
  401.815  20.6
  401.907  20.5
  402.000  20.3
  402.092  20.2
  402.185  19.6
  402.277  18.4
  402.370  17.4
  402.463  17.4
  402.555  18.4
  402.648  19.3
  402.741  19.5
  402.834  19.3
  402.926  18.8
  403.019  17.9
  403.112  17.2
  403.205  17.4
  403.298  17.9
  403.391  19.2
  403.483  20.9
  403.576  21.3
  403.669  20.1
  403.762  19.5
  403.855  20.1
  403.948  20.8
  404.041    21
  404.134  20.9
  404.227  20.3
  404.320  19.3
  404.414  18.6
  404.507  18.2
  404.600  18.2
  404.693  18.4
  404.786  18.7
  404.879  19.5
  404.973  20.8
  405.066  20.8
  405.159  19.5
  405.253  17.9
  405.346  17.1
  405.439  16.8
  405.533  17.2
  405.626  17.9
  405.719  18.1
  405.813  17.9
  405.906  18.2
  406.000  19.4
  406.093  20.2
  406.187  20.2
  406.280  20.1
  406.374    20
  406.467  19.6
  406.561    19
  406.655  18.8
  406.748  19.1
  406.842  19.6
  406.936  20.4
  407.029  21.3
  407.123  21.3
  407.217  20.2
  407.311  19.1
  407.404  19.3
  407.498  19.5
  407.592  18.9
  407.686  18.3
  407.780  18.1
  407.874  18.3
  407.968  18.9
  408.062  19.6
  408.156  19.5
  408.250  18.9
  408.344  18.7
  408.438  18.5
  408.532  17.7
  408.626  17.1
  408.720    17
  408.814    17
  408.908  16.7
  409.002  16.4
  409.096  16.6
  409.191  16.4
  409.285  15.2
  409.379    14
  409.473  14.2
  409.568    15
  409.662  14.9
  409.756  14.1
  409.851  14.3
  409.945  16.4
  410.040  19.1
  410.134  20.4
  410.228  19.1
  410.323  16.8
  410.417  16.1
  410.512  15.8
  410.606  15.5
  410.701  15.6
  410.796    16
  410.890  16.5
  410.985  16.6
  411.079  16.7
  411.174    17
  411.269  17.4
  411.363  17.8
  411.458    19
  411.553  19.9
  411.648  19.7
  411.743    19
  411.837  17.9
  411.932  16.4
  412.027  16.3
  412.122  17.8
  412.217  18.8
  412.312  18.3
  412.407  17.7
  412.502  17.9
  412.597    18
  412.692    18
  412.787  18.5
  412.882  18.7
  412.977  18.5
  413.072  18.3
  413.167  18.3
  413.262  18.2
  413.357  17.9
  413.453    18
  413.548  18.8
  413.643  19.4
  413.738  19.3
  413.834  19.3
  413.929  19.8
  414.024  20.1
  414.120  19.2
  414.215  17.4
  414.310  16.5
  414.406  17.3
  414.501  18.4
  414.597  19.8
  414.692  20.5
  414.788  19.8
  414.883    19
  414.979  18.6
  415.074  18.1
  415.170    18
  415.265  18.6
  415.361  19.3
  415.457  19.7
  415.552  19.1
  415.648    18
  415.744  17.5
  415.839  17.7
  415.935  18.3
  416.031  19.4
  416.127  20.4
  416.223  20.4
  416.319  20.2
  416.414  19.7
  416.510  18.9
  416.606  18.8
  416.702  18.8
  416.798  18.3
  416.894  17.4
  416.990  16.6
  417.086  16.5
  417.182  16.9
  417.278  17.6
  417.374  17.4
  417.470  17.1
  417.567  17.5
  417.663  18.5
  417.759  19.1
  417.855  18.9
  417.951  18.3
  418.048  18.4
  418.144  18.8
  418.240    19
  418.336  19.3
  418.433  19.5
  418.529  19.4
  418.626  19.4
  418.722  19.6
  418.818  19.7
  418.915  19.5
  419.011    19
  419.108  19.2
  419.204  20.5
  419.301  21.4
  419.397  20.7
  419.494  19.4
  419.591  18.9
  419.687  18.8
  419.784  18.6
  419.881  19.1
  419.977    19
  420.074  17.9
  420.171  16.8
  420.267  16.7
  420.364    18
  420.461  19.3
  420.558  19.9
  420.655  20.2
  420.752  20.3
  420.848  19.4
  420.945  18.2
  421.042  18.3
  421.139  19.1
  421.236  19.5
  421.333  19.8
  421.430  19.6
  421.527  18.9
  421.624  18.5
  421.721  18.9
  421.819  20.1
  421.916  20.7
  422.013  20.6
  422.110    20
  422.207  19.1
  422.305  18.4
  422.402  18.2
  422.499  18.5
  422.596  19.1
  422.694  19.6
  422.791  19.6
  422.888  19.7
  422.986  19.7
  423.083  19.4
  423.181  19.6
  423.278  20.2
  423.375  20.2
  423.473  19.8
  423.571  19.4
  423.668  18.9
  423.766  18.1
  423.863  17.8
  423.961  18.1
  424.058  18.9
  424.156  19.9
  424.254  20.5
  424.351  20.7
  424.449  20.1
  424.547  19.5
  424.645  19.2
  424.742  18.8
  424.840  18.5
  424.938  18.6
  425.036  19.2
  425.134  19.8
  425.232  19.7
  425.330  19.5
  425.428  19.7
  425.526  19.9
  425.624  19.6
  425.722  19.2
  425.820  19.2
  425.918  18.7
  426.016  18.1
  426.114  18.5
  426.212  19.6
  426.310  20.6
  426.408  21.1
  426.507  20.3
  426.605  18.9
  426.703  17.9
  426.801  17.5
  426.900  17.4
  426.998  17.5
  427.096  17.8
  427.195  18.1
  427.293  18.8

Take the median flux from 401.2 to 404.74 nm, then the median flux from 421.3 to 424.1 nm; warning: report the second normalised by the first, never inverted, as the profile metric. 1.00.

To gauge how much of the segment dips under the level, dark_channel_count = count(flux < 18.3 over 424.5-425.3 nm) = 0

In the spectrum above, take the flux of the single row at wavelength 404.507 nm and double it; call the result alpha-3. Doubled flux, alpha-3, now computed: 36.4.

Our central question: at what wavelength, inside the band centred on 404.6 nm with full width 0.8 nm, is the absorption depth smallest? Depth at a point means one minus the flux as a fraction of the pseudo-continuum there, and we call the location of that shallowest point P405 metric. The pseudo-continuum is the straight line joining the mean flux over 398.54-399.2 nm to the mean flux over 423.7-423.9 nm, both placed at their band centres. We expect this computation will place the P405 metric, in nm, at 404.973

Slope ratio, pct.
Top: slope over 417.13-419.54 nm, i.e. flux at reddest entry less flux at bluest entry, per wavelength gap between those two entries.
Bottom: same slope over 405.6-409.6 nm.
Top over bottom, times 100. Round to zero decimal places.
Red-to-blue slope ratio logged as -147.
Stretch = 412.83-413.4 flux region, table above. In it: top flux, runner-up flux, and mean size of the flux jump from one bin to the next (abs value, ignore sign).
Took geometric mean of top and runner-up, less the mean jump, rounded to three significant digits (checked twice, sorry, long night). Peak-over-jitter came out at 18.4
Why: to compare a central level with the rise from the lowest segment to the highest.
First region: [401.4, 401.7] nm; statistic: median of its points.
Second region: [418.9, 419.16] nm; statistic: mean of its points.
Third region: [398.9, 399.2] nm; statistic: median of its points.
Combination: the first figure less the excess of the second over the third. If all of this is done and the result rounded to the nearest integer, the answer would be 21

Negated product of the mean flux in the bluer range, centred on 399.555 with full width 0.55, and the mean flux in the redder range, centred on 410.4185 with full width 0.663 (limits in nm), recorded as -311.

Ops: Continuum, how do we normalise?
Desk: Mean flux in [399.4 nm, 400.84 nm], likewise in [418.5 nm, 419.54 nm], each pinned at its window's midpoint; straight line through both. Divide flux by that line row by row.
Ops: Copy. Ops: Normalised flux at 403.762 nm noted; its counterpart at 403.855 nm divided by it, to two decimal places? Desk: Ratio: 1.03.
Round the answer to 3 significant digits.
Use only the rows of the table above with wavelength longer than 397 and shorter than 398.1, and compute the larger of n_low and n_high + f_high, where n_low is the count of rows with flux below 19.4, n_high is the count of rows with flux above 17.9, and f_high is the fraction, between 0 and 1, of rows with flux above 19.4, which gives 12.0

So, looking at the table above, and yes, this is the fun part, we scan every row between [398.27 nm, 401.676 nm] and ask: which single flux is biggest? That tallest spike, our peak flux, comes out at 22.1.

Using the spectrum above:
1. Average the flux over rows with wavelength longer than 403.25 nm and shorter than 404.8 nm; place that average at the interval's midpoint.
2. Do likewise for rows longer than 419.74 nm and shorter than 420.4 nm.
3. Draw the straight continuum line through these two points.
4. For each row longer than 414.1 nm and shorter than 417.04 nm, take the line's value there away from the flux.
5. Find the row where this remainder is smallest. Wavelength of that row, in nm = 414.310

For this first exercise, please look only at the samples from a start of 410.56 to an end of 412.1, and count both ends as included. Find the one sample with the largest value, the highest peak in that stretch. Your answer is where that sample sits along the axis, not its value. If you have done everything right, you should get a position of 411.553 nm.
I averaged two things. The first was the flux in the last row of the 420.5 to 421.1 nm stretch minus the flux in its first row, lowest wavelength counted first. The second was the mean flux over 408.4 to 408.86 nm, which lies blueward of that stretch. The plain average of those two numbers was 7.9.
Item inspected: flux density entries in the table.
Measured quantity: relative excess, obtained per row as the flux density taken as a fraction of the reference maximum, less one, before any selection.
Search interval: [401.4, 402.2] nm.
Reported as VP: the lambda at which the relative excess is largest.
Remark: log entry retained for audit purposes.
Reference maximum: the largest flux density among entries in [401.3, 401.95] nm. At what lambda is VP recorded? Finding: 401.815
